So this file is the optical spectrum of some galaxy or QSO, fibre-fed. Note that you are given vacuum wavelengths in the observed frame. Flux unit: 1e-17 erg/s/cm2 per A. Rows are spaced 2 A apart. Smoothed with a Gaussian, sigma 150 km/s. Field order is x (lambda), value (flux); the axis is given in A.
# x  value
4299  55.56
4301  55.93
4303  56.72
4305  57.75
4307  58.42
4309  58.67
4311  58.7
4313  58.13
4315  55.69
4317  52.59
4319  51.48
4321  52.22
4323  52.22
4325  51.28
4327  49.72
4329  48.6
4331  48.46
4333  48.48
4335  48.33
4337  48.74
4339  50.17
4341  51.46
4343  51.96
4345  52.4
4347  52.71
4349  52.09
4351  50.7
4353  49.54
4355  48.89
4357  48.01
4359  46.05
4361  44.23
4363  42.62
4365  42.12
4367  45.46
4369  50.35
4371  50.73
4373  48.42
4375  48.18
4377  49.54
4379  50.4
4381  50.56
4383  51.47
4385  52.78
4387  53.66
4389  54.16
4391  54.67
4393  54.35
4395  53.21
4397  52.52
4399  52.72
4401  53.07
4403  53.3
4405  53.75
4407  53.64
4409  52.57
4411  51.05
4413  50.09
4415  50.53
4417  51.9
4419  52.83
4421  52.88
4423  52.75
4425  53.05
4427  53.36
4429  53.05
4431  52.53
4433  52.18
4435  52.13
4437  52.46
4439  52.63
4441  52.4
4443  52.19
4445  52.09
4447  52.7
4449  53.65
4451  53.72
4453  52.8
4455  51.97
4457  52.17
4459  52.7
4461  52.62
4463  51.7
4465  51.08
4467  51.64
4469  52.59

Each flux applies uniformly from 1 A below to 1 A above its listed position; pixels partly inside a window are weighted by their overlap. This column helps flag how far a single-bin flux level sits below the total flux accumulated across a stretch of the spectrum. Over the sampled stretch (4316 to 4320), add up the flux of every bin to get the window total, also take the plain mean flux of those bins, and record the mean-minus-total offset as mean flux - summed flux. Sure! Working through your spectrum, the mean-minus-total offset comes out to -52.0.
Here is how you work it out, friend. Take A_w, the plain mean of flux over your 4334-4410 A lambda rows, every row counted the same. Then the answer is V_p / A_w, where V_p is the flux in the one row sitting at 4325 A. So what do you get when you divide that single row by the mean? 1.02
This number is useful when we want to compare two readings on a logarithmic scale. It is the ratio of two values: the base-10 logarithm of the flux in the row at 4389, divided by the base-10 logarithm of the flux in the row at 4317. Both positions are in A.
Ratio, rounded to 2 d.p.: 1.01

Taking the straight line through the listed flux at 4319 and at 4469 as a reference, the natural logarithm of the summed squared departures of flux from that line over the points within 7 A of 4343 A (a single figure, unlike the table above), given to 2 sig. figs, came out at 2.5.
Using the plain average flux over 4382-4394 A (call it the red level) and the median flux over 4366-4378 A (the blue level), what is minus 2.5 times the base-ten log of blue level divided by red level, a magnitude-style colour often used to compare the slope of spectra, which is 0.10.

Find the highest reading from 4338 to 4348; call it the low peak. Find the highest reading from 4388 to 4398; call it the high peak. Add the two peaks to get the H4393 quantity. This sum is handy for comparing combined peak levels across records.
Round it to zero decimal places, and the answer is 107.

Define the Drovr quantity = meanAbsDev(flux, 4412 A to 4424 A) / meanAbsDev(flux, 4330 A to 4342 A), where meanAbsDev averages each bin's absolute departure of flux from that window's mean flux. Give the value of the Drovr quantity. 1.0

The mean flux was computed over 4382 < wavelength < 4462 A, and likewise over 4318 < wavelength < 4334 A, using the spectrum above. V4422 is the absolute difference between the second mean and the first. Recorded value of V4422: 2.4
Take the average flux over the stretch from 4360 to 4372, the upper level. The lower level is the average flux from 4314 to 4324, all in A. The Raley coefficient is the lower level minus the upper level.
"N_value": 7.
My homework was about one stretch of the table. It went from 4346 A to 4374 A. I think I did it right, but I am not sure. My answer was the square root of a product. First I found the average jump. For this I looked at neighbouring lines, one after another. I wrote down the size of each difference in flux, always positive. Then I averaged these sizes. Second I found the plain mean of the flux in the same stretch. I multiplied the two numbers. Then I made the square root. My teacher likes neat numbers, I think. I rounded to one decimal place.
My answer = 8.9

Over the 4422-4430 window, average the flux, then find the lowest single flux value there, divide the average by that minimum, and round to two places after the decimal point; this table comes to 1.01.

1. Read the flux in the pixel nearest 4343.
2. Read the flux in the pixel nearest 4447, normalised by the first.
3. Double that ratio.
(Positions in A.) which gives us 2.03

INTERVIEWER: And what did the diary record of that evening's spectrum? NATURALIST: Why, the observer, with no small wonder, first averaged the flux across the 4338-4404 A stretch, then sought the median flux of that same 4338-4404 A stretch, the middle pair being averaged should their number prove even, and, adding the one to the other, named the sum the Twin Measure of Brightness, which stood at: 101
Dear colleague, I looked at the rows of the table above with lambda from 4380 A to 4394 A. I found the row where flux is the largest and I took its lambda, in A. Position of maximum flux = 4391 A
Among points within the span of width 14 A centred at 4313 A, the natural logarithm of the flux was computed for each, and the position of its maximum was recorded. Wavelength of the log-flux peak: 4311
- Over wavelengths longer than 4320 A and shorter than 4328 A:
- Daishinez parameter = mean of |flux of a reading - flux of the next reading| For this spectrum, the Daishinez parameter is 0.8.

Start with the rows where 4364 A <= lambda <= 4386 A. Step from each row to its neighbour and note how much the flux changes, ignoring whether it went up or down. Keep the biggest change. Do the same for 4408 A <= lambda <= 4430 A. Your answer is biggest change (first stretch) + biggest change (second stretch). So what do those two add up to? 6.4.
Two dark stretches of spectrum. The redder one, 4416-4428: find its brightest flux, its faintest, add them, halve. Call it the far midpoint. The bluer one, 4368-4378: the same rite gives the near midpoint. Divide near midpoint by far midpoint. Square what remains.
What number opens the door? 0.88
